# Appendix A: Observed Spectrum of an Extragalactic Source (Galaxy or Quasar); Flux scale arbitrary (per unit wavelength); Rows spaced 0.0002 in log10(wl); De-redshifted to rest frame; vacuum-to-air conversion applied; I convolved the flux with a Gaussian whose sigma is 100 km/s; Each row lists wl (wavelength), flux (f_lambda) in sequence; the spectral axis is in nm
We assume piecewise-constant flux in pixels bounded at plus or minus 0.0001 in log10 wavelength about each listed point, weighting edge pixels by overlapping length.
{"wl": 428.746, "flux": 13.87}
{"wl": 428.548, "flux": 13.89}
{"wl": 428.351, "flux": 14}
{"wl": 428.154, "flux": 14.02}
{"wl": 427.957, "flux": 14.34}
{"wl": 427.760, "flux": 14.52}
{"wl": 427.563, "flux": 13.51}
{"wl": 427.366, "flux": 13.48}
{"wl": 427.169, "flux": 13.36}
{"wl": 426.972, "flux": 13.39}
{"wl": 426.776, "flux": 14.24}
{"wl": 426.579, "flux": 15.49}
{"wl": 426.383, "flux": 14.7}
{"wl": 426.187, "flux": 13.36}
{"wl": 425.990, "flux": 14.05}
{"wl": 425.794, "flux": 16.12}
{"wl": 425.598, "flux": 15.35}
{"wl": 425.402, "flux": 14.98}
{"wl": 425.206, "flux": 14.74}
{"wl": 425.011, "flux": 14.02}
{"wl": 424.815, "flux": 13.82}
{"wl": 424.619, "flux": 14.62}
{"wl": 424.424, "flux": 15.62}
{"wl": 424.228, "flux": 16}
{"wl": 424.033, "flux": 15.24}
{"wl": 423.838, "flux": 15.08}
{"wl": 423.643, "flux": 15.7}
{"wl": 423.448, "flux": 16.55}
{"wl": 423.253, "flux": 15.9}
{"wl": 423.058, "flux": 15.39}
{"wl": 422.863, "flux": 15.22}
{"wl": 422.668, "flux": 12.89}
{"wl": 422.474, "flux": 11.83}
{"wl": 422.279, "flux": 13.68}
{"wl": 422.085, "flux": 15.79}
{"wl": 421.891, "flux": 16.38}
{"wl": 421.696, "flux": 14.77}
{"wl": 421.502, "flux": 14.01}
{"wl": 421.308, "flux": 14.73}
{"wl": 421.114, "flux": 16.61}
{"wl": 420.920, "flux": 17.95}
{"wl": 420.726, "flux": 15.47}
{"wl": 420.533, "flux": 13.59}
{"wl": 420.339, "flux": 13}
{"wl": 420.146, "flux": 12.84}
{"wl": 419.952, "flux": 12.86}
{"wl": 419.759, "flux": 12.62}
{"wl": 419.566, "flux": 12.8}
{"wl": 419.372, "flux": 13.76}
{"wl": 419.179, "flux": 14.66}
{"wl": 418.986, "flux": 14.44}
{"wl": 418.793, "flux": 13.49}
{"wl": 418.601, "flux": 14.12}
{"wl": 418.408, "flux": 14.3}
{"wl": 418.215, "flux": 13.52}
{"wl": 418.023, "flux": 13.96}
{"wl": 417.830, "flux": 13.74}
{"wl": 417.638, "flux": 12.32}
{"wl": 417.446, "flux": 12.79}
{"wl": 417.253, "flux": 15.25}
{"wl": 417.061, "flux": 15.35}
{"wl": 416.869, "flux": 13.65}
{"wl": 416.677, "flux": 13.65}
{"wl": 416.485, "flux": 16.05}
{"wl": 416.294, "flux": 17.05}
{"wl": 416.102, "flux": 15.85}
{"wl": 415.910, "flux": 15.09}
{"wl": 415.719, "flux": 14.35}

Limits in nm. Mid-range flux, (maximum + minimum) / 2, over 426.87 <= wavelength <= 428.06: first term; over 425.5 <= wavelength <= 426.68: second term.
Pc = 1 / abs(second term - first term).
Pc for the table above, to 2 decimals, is 1.25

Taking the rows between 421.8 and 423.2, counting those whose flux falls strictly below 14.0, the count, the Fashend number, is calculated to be 3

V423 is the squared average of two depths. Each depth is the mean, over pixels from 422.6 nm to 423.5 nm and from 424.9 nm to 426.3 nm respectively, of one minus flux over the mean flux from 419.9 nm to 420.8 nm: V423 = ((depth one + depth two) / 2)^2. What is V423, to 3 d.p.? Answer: 0.010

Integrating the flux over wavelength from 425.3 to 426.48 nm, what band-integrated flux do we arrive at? 17.4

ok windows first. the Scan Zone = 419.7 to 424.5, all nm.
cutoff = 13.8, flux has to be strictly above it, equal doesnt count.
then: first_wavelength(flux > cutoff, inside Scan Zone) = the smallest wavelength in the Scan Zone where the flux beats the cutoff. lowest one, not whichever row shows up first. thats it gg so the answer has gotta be 420.726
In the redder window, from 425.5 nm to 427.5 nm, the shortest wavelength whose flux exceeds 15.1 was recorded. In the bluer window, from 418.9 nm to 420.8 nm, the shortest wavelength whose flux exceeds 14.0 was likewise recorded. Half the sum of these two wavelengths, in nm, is 422.29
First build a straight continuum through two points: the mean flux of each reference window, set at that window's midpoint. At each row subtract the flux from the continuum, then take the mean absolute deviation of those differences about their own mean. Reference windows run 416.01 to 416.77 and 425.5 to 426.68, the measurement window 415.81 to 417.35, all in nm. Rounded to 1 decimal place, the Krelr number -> 0.8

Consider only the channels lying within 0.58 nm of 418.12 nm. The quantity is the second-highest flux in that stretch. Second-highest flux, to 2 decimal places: 14.12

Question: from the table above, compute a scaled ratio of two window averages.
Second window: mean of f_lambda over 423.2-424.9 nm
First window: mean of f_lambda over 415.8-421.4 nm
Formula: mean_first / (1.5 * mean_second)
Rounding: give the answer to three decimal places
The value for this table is 0.621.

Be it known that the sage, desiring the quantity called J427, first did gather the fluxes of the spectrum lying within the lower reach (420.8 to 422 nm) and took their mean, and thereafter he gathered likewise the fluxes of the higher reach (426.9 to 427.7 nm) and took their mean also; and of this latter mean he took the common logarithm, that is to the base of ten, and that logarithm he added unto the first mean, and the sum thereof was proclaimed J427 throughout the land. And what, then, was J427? 16.9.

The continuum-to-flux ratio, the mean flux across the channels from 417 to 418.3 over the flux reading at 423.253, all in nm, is 0.87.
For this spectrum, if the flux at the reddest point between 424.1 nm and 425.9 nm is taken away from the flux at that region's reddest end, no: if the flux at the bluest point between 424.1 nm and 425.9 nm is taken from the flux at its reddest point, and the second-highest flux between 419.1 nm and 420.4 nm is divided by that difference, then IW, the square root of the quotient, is 11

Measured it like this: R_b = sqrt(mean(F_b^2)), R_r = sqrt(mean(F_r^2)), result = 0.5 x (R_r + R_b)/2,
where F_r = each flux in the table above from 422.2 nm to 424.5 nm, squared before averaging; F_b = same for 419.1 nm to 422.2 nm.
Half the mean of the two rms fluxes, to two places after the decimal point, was 7.39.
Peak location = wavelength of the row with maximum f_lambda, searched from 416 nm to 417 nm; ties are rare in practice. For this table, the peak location 416.294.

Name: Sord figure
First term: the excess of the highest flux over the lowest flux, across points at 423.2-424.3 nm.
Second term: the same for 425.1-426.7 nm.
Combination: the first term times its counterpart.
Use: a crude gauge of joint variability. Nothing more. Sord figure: 4.1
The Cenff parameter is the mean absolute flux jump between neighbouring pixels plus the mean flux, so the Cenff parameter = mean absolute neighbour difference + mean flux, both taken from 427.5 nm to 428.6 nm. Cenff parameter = 14.4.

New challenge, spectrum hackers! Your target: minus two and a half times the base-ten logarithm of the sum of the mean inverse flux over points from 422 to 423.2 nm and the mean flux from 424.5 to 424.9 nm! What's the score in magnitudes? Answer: -2.89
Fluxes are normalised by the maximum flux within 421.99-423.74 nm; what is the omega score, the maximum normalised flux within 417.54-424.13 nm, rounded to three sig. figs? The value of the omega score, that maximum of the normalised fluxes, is 1.08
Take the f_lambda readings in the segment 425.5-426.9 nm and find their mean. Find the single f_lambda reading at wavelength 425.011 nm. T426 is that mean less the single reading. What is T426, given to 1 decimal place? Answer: 0.7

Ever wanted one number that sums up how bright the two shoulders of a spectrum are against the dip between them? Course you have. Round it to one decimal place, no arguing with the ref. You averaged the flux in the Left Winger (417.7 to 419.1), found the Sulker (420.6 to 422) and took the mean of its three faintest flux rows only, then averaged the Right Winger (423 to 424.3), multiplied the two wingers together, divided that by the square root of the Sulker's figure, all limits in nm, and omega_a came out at 57.4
